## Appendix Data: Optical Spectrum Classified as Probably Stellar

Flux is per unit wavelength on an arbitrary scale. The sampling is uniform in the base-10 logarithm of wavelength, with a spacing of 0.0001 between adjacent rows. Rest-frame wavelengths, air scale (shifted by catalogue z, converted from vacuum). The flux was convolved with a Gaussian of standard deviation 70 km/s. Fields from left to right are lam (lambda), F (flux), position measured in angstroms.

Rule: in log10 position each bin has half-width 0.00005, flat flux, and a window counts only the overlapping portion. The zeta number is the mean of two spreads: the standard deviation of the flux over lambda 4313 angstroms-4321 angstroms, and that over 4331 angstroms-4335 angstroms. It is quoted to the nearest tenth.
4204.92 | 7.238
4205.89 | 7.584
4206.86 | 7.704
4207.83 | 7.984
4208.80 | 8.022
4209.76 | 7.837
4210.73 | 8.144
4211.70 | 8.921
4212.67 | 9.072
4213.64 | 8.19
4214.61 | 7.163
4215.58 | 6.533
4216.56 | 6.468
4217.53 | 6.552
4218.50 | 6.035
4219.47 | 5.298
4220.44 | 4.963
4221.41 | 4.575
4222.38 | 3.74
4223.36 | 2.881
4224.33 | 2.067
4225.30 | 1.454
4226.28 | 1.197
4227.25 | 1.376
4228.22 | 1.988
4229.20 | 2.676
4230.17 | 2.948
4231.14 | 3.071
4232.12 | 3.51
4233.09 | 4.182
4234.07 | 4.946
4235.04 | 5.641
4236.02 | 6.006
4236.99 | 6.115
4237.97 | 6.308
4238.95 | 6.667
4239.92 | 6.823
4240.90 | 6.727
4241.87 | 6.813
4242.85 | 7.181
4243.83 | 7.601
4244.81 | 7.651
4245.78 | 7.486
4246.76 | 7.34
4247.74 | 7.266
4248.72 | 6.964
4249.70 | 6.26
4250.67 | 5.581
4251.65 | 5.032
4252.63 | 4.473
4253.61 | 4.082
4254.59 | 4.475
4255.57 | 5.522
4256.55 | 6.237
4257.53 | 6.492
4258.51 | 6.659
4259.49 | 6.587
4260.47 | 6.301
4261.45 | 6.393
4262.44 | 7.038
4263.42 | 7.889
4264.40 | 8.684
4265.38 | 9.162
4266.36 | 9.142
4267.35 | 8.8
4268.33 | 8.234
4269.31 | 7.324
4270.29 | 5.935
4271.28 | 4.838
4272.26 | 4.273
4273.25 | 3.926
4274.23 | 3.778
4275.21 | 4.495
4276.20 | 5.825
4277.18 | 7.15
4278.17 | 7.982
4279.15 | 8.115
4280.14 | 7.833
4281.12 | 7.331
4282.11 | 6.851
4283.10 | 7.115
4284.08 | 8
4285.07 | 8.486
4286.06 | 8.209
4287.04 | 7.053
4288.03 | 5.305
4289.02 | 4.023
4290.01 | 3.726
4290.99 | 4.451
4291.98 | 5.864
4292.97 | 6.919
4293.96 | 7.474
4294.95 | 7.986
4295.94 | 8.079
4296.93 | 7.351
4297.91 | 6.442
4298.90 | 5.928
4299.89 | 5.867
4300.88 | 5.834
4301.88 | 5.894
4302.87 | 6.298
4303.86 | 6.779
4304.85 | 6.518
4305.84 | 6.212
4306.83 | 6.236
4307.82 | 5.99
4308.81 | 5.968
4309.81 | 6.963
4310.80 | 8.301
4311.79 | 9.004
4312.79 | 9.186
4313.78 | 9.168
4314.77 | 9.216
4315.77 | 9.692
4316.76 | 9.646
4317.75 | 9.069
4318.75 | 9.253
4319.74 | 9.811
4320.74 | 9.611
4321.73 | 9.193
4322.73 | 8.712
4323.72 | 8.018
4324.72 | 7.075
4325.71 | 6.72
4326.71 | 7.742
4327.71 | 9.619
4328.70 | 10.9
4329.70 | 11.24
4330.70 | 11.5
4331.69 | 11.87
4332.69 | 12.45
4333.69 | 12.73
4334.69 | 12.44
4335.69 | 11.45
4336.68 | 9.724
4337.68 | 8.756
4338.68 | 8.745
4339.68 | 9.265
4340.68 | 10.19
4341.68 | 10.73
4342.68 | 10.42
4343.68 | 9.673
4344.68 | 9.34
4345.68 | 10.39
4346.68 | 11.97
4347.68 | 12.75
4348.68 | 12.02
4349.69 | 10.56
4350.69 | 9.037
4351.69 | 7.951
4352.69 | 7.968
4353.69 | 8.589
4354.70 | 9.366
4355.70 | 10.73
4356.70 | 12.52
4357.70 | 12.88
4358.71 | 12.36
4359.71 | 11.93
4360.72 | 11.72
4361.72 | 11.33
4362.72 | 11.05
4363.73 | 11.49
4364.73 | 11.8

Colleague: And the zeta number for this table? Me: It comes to 0.3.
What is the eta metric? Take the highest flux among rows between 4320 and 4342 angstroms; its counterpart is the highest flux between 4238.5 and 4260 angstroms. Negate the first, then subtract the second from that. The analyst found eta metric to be -20.4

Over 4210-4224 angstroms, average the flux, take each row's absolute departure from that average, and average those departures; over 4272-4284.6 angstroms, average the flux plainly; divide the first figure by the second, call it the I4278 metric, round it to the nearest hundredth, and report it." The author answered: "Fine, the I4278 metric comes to 0.23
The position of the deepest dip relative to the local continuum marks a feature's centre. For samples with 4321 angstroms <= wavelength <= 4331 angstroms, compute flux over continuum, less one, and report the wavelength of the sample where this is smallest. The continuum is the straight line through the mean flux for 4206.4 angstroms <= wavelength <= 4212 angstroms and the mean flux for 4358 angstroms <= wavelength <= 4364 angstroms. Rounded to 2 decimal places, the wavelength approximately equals 4325.71 angstroms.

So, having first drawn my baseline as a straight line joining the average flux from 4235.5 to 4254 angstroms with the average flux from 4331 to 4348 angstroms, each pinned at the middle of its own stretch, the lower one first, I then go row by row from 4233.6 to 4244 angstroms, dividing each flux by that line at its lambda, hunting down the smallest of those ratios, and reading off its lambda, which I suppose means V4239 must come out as 4234.07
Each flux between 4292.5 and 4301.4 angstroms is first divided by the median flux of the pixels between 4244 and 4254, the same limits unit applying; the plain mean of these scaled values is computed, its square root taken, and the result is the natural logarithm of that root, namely 0.02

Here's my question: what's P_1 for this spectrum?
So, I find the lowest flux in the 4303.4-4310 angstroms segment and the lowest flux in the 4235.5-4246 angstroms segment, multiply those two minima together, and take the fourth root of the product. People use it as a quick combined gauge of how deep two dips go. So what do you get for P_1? 2.45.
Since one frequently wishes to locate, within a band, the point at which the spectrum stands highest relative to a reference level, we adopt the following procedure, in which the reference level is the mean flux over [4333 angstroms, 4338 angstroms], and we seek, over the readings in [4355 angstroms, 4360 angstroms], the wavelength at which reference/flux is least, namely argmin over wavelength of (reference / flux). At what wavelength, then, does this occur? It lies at 4357.70 angstroms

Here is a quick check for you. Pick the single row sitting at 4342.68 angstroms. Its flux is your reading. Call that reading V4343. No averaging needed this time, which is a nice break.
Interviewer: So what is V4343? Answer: 10.42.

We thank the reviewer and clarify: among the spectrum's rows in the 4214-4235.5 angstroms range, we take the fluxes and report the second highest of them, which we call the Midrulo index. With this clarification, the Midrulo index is 6.552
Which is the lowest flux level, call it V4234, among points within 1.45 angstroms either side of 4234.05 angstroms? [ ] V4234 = 4.182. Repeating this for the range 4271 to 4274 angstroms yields 3.926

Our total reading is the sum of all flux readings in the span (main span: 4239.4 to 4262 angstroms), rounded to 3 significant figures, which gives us 146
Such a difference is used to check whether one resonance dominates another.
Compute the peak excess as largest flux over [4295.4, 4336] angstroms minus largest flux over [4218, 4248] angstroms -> 5.1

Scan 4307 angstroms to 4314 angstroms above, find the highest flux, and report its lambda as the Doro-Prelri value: 4312.79 angstroms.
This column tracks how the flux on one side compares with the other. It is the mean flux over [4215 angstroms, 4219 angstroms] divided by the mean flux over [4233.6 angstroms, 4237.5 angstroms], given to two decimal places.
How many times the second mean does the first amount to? 1.13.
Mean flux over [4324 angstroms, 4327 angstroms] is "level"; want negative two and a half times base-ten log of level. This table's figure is -2.14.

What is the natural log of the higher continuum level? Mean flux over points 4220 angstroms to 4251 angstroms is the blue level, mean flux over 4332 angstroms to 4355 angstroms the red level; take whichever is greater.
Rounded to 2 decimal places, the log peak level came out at 2.33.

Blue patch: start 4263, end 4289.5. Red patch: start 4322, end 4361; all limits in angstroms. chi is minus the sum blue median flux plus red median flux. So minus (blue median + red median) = -18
